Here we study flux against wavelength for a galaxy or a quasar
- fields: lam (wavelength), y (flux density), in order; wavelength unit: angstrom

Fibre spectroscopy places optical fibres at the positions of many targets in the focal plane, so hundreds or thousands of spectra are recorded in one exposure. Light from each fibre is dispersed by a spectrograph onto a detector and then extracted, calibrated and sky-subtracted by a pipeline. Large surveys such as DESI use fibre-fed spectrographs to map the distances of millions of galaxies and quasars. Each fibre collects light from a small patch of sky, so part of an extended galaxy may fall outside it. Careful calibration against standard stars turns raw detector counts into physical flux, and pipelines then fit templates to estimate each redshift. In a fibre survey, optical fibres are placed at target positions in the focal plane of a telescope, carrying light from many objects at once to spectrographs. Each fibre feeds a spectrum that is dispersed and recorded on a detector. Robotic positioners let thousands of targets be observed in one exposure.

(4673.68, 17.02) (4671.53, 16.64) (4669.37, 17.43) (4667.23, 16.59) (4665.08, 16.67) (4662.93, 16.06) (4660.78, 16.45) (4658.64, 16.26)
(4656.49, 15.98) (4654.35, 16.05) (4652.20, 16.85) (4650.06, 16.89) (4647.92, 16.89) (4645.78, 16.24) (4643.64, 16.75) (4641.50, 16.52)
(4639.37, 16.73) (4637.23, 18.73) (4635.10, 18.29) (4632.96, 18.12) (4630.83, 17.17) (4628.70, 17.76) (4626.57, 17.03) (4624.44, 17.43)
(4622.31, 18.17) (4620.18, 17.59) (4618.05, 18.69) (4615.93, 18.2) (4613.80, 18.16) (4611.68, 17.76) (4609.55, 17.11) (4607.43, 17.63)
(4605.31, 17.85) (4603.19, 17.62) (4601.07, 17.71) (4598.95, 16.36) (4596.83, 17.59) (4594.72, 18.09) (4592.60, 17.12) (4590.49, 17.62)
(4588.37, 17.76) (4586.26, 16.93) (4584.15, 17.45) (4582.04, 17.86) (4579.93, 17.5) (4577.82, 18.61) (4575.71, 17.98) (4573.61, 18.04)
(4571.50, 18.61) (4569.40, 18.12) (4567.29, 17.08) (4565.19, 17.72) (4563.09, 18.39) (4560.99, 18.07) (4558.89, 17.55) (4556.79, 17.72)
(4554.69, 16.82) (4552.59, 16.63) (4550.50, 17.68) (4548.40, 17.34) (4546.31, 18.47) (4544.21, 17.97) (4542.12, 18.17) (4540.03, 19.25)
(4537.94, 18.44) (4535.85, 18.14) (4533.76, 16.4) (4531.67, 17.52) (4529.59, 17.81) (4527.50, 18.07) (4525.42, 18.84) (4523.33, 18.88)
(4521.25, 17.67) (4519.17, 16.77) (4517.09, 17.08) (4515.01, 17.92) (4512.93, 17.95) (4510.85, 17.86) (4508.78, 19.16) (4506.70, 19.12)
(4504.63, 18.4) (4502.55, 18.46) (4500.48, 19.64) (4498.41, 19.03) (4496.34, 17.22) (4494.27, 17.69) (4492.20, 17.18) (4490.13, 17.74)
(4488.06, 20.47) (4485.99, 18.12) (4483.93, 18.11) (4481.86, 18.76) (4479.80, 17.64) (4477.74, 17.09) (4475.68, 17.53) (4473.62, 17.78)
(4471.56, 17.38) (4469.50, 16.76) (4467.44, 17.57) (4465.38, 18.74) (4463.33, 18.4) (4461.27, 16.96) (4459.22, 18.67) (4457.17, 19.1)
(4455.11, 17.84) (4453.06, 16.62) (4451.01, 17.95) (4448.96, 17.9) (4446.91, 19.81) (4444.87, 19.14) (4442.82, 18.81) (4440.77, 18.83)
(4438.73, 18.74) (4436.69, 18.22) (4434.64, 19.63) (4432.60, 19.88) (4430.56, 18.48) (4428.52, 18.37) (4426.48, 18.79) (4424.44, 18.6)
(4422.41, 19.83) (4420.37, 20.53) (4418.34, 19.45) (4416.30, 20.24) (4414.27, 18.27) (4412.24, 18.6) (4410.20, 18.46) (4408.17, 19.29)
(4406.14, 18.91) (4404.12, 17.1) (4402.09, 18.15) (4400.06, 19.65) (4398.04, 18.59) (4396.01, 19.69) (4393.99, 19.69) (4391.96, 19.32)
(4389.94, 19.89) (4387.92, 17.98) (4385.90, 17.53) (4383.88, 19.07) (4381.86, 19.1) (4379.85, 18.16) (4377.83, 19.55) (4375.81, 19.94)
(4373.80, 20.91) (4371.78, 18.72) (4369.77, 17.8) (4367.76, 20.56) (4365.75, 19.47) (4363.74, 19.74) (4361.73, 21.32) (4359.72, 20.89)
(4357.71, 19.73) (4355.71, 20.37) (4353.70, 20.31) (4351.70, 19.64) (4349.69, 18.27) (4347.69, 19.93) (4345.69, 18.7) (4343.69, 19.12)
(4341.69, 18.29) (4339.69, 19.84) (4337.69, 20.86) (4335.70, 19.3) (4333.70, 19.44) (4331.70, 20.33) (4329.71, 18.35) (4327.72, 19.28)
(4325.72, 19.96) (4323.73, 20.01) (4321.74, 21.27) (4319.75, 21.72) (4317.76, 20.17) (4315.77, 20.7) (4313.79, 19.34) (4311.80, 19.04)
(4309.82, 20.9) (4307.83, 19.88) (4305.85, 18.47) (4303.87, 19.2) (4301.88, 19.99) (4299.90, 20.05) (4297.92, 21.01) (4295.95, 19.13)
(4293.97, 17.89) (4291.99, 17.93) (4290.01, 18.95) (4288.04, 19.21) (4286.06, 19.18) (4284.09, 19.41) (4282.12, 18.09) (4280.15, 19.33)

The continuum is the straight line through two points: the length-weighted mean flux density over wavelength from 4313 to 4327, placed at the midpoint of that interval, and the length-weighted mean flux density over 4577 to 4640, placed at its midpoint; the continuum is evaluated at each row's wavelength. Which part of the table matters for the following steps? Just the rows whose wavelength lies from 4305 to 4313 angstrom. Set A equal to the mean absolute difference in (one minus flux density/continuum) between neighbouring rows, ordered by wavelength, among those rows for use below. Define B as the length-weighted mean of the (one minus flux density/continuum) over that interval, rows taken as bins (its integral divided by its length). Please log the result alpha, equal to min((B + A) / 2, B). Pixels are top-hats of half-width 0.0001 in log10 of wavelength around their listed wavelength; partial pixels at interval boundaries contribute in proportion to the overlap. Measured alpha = 0.047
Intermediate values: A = 0.070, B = 0.047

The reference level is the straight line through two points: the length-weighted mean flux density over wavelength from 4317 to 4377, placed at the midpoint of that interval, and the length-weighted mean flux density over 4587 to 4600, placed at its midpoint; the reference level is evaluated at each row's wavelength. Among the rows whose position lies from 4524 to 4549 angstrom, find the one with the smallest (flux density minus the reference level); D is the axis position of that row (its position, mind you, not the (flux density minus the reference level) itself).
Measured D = 4533.76 angstrom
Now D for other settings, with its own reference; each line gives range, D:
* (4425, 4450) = 4448.96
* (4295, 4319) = 4305.85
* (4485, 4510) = 4492.20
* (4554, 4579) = 4554.69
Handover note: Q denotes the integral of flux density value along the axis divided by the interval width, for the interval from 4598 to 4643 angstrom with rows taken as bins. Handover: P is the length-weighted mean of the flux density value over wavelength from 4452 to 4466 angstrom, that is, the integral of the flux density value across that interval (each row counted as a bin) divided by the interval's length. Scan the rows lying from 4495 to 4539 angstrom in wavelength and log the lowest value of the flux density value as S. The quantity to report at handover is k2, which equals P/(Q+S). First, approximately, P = 18.0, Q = 17.6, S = 16.4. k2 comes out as 0.530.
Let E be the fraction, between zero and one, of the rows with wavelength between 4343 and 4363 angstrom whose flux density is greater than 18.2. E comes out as 1.0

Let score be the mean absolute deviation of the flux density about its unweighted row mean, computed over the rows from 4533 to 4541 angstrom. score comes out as 0.83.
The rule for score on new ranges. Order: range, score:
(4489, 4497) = 0.26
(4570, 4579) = 0.30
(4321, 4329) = 0.57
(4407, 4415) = 0.32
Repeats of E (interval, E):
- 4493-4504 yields 0.6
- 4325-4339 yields 1.0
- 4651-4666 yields 0.0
